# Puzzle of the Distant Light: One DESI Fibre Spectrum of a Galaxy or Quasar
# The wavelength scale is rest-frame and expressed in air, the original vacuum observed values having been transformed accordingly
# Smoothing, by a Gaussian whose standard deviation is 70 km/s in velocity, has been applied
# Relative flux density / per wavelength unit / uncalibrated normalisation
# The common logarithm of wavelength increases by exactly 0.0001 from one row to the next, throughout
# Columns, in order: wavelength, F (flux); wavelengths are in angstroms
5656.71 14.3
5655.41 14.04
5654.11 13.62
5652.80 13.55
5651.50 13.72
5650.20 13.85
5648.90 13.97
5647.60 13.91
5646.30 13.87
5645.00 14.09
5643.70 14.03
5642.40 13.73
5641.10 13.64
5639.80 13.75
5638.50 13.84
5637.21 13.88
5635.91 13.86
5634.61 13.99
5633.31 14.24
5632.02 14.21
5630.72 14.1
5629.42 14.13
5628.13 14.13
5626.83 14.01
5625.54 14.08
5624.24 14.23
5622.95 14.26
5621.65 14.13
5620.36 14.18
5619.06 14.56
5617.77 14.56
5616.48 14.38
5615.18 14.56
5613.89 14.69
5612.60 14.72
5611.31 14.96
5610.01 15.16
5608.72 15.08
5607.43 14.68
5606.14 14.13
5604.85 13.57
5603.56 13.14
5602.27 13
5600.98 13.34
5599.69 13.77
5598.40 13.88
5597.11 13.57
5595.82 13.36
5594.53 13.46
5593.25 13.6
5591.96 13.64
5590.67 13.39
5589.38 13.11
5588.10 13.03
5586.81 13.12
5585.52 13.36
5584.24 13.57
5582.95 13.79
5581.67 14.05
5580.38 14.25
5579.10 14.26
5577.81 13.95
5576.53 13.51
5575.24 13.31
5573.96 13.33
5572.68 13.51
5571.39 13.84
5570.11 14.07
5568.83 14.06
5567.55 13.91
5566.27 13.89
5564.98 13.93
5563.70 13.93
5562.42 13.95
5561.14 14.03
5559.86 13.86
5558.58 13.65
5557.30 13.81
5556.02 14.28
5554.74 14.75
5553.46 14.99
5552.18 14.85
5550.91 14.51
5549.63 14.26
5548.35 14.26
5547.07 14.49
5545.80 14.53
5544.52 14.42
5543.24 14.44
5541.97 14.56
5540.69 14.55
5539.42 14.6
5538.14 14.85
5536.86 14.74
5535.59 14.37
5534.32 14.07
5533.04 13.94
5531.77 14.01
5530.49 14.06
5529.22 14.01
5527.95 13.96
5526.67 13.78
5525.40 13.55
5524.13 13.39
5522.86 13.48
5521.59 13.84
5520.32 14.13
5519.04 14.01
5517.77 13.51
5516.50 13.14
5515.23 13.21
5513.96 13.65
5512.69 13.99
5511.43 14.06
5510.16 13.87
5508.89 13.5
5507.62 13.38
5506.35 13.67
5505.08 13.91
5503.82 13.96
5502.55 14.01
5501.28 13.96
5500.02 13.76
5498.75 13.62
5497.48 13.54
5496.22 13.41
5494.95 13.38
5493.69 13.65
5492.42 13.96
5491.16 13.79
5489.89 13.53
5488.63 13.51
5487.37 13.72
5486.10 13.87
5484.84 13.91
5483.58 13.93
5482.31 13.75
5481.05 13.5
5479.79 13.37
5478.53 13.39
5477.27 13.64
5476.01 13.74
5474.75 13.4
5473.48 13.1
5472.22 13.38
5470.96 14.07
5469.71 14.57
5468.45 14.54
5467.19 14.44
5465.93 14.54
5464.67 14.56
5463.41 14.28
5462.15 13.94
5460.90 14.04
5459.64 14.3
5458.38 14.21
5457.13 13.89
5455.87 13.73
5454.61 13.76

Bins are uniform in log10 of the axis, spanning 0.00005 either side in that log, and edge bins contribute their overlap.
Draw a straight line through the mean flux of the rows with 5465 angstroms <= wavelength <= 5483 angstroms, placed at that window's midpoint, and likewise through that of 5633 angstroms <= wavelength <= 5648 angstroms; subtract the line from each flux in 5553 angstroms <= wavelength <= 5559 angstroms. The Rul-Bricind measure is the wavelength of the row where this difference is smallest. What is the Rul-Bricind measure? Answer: 5558.58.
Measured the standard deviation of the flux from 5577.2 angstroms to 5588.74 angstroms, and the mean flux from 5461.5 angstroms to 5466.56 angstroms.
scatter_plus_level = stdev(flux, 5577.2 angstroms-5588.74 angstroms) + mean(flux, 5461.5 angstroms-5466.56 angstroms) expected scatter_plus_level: 14.8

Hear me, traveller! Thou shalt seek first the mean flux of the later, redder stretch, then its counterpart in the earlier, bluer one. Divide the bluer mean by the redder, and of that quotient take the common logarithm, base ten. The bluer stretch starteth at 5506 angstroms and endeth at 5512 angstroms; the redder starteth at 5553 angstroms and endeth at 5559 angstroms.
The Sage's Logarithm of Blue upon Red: -0.019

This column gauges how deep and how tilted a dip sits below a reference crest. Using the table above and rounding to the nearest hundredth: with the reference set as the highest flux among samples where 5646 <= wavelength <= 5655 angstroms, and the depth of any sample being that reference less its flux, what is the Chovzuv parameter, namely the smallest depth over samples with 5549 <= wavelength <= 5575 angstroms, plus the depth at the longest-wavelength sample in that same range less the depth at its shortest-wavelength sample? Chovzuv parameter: -0.09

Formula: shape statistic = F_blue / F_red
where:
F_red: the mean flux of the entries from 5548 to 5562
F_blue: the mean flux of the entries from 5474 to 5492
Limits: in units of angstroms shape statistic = 0.95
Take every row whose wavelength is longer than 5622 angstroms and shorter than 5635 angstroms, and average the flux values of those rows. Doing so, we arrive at 14.1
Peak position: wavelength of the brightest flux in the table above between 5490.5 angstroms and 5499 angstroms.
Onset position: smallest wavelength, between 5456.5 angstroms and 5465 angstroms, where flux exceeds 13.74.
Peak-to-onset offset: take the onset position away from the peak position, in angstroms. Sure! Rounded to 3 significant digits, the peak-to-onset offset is 35.3 angstroms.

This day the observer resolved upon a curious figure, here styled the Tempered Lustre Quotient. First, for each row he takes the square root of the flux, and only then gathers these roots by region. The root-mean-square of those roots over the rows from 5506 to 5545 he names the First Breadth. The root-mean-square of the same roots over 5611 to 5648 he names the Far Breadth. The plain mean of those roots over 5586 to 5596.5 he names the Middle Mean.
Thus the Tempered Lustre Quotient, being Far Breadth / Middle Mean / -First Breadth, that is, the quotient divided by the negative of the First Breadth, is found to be -0.276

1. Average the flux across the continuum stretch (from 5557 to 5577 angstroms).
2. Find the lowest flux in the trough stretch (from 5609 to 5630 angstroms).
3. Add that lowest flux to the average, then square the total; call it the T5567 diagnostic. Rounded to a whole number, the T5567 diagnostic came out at 773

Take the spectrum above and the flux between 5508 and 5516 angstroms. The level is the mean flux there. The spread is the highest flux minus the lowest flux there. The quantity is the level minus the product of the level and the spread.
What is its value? 2.1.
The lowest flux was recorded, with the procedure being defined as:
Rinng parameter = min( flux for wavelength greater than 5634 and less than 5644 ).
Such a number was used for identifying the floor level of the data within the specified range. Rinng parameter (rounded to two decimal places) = 13.64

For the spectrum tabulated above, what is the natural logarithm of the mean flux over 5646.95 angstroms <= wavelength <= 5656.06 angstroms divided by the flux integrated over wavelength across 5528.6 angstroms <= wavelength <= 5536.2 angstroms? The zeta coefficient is -2.05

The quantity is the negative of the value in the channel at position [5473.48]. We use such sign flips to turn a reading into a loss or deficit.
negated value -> -13.1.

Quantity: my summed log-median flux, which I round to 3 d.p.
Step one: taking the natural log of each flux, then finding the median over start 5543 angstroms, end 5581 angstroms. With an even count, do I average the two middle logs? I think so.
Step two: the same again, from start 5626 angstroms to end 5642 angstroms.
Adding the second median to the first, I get 5.281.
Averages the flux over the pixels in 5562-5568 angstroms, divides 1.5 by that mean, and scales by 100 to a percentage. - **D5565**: 10.8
